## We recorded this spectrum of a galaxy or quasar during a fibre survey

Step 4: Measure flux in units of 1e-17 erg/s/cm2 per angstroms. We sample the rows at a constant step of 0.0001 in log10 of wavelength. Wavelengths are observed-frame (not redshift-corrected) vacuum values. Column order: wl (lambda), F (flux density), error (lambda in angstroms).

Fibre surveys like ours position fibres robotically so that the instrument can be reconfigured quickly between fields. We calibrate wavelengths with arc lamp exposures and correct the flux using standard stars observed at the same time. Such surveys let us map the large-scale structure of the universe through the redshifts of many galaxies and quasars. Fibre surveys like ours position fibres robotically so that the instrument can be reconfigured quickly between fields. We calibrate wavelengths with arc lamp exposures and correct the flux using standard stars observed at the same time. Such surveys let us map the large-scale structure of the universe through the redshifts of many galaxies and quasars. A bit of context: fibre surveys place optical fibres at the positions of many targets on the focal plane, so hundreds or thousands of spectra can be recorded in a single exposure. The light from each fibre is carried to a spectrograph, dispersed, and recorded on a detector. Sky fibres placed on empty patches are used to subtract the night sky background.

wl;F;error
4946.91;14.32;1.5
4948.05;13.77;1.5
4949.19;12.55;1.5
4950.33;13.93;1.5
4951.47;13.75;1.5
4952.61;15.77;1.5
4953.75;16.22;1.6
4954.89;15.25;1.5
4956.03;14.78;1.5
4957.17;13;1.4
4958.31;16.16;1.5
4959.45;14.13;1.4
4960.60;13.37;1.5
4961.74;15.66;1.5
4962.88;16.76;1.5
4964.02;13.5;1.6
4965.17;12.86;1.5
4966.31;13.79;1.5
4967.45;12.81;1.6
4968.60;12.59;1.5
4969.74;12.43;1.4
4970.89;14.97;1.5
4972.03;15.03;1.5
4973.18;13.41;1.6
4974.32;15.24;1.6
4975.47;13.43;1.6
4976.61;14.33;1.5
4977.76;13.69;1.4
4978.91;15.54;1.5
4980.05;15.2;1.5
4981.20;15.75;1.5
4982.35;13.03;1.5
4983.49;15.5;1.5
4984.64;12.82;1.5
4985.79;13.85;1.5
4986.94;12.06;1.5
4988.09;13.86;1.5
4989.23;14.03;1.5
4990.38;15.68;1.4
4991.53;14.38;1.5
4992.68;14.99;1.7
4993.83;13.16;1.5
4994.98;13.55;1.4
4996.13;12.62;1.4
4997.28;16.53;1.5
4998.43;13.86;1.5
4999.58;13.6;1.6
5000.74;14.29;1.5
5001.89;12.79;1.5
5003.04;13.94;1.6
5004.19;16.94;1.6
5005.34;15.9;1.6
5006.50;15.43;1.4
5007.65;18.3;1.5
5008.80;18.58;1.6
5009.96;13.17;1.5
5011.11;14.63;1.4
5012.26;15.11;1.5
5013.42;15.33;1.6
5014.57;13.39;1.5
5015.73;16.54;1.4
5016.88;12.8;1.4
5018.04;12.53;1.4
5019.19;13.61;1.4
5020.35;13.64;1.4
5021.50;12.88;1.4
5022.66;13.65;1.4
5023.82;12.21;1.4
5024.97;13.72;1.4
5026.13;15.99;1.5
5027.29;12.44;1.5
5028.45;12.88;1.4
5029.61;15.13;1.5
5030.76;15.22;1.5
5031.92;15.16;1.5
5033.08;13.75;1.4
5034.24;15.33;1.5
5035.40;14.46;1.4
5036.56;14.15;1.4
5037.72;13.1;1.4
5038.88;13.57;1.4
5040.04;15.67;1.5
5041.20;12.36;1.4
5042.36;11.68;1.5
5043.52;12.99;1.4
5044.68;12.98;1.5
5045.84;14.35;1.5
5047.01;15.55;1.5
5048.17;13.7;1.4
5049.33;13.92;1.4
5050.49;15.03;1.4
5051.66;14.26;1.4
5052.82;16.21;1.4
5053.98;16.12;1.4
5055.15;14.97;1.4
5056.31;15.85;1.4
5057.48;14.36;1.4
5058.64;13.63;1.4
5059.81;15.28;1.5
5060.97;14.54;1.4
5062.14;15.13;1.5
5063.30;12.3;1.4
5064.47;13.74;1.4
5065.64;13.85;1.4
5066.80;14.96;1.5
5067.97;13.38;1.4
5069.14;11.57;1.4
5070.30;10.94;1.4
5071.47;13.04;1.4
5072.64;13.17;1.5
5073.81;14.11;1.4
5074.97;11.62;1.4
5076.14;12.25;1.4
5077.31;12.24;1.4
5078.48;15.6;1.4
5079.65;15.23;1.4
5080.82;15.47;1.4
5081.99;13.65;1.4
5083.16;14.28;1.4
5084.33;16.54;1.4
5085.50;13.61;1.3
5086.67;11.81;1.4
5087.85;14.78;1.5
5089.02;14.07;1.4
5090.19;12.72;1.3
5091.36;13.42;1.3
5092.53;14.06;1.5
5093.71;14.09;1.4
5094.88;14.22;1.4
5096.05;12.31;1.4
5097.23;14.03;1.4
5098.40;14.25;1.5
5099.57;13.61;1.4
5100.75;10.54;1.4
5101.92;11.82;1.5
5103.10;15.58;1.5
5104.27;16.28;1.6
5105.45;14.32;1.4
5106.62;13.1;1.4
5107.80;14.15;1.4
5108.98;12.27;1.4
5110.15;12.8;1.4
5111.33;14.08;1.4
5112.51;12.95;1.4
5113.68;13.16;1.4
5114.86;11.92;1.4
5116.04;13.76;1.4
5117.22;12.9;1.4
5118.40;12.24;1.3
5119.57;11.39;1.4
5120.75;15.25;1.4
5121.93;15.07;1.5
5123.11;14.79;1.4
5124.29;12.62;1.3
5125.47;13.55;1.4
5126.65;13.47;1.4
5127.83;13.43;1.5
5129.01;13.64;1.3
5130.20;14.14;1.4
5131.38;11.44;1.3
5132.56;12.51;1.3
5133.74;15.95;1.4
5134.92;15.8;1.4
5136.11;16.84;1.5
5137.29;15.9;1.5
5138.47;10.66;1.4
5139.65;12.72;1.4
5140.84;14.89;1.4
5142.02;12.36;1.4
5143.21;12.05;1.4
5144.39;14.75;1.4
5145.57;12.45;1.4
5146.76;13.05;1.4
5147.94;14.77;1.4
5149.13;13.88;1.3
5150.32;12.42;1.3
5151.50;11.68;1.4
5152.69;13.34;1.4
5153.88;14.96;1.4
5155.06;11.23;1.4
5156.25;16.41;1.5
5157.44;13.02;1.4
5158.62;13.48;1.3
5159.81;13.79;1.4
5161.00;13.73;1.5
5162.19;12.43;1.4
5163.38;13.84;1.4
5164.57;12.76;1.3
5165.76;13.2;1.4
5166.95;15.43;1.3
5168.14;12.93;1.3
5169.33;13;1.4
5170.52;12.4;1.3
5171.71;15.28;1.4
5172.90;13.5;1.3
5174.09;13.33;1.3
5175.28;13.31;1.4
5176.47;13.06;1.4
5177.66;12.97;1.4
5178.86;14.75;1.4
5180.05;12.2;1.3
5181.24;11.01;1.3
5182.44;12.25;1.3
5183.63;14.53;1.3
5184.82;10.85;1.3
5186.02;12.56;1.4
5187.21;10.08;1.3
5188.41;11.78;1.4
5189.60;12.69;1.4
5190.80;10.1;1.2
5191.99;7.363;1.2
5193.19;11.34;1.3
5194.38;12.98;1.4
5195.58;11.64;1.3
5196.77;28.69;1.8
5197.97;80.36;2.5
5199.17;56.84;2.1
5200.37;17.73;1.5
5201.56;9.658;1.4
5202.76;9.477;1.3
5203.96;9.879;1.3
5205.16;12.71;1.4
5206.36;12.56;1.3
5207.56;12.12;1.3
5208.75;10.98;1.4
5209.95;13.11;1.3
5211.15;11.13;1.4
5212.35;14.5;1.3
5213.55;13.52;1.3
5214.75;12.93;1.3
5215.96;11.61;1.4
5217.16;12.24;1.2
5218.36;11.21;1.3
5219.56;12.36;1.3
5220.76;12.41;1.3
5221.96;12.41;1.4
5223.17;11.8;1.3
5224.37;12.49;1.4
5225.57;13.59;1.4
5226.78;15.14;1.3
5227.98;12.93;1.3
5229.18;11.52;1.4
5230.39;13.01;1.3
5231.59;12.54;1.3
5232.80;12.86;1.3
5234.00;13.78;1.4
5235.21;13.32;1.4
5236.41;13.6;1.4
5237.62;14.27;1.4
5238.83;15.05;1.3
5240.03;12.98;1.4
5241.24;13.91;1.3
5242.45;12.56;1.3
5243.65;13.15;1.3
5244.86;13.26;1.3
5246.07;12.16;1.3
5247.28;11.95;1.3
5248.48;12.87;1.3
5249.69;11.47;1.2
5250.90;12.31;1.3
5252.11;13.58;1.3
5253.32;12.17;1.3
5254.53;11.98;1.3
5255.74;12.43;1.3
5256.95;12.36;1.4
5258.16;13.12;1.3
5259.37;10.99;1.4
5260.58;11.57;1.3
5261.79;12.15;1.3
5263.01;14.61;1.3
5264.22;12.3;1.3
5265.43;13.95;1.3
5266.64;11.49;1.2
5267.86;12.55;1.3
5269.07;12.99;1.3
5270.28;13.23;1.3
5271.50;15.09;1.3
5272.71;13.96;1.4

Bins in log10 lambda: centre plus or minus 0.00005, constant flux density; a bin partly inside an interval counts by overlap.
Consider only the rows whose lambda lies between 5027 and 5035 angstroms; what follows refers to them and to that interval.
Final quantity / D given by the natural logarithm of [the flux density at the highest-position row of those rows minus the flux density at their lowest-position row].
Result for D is 1.1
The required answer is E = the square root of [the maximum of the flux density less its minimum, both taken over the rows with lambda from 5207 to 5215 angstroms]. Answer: 1.88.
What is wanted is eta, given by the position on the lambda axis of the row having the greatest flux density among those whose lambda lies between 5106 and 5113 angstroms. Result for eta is 5107.80 angstroms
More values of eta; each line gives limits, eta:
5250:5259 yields 5252.11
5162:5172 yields 5166.95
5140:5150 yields 5140.84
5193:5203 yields 5197.97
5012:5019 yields 5015.73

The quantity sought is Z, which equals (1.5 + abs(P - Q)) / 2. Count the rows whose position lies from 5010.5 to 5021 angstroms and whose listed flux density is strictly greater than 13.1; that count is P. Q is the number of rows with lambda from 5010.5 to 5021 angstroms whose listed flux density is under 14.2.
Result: 1.75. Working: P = 7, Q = 5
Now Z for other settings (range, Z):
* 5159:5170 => 2.25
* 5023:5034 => 1.25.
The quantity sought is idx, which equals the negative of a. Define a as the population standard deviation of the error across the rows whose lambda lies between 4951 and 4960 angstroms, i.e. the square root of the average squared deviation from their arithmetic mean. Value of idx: -0.060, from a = 0.060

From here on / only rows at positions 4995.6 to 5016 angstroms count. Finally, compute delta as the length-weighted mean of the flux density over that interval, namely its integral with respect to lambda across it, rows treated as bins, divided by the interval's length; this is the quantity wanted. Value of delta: 15.0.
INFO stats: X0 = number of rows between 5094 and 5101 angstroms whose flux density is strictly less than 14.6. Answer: 6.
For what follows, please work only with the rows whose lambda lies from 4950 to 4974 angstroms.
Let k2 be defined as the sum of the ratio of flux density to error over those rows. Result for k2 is 200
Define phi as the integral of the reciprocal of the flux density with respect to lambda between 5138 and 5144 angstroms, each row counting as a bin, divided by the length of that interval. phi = 0.0800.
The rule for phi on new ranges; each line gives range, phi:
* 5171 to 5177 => 0.0734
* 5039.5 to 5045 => 0.0770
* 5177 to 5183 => 0.0797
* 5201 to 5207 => 0.0934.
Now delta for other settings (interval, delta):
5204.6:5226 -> 12.4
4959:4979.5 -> 14.1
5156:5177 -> 13.6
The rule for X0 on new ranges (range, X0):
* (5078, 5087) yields 4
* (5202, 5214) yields 10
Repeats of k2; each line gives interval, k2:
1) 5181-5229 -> 412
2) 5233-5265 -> 253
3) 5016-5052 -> 299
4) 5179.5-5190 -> 81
